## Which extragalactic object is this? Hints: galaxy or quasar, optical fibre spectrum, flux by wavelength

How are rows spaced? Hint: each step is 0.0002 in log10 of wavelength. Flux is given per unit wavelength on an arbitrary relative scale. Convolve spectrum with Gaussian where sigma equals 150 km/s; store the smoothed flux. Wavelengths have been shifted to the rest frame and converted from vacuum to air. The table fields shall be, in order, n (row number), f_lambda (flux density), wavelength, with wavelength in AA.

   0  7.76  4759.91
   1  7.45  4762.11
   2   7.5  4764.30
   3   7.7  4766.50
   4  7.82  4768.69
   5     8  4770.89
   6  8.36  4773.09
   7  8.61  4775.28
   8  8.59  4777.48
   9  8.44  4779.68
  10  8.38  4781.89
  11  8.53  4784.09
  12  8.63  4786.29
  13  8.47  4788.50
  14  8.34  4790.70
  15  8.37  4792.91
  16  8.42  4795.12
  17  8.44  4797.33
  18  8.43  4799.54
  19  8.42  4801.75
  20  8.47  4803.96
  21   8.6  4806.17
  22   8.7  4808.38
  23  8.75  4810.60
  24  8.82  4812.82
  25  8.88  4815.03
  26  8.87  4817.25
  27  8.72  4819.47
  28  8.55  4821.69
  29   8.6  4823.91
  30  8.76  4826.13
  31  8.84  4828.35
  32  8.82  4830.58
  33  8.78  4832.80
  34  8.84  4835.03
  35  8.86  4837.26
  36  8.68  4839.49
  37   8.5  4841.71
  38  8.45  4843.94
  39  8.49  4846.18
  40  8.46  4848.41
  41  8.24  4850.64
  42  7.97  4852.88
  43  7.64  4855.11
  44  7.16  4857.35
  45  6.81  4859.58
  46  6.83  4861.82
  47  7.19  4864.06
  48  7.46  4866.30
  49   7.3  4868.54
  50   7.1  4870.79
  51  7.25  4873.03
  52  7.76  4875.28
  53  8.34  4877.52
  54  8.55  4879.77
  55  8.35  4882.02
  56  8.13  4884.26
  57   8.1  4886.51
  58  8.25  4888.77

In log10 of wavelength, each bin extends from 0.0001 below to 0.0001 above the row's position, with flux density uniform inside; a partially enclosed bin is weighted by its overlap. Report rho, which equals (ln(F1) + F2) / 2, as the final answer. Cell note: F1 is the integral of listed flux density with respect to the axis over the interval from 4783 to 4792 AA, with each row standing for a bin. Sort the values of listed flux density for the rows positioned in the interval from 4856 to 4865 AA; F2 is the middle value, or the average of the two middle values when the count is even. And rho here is 5.67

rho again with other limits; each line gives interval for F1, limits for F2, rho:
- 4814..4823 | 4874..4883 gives 6.36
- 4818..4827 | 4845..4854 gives 6.35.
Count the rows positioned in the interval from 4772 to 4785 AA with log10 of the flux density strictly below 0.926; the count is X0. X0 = 2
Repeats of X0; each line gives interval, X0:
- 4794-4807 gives 3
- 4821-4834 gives 0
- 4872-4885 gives 5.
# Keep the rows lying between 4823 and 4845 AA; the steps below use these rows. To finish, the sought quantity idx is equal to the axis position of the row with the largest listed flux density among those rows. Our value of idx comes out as 4837.26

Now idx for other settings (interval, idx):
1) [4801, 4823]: 4815.03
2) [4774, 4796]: 4786.29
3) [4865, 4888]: 4879.77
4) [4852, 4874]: 4852.88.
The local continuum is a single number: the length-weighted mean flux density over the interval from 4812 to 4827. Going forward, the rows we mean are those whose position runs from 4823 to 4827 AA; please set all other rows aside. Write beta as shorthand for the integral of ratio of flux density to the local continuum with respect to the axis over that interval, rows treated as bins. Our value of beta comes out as 4.0 AA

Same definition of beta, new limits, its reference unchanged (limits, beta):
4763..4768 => 4.4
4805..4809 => 4.0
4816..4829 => 13.0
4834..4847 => 12.8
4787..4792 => 4.8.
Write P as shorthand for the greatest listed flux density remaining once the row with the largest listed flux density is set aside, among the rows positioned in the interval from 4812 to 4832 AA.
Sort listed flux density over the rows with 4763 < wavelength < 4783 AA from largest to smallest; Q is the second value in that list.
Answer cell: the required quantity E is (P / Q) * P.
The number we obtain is 9.2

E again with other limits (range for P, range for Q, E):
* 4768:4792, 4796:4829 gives 8.4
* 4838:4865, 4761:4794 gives 8.4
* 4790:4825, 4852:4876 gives 10.1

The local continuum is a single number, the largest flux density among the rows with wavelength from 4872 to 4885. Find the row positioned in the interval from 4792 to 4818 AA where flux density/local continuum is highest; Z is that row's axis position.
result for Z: 4815.03 AA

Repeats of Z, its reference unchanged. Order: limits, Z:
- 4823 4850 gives 4837.26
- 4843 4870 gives 4846.18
